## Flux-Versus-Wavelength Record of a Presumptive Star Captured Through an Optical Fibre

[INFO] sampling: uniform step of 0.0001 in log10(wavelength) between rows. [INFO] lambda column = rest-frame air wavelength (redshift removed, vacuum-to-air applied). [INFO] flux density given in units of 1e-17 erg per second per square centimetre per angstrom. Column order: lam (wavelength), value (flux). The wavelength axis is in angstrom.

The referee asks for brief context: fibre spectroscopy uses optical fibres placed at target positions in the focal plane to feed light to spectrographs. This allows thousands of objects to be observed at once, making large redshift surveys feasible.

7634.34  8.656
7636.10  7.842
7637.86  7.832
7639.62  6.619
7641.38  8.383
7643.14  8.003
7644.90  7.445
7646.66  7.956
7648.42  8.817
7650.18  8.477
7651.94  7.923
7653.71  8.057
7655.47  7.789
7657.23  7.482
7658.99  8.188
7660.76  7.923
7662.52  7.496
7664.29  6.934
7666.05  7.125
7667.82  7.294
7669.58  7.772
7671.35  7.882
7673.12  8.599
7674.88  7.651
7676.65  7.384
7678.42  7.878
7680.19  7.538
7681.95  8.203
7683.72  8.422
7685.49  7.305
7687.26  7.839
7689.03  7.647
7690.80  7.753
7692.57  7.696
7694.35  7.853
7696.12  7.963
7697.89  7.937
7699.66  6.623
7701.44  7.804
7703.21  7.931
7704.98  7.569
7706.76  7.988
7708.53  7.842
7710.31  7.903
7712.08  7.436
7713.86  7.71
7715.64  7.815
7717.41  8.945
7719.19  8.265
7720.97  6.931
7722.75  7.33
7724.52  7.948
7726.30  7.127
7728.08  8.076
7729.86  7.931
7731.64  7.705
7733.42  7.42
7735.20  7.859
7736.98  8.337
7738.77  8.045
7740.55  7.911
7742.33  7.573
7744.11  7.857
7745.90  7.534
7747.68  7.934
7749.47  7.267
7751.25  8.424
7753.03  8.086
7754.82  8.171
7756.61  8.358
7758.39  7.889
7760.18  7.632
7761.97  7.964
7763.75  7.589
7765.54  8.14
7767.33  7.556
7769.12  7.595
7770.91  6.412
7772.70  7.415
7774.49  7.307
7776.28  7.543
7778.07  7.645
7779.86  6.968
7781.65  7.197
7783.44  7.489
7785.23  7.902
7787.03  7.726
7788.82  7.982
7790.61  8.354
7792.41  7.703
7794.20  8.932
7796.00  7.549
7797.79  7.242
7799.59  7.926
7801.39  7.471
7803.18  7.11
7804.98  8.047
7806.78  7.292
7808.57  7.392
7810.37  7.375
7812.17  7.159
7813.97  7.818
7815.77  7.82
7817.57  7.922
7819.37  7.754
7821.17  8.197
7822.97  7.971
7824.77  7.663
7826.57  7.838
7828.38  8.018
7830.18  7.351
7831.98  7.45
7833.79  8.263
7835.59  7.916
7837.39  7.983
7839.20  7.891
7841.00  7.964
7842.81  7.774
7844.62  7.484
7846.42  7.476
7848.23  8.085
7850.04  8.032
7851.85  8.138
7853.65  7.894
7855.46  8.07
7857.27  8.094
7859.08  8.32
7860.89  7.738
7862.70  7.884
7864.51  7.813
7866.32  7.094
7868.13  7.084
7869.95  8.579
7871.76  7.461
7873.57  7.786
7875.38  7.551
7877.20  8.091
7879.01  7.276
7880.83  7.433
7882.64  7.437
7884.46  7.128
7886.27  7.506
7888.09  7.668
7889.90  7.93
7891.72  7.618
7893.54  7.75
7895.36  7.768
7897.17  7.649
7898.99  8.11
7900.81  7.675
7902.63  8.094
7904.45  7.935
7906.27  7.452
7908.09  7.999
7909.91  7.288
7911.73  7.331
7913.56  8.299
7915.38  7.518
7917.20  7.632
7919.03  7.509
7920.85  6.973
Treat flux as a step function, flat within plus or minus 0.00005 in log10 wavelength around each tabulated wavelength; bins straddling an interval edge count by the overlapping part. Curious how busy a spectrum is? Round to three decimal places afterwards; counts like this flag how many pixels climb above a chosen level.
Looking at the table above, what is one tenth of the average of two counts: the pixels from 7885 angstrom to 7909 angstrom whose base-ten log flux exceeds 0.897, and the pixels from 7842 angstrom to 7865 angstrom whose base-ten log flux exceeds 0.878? 0.800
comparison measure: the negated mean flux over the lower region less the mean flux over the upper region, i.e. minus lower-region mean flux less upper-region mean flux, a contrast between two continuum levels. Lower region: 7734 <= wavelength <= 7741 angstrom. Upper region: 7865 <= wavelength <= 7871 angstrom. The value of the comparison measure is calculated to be -15.6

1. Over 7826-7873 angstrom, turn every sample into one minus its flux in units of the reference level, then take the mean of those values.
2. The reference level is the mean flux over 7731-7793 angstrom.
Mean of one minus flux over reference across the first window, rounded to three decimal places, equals -0.014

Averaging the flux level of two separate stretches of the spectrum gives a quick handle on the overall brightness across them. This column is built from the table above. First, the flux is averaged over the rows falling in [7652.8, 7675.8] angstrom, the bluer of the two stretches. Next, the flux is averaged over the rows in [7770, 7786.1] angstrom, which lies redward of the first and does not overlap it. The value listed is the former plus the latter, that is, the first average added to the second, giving 15.0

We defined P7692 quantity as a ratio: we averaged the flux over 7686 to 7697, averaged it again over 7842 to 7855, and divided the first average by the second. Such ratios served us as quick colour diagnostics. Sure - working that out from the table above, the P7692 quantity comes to 0.99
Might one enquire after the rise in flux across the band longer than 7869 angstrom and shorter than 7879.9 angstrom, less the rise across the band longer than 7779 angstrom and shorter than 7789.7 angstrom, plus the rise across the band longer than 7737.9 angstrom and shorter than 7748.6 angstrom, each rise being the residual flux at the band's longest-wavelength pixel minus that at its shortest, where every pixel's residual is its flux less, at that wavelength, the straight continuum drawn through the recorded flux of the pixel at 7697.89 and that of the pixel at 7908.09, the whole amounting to -2.4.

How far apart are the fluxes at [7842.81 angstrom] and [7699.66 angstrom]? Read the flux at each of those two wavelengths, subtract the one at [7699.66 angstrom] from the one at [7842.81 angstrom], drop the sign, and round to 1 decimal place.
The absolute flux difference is 1.2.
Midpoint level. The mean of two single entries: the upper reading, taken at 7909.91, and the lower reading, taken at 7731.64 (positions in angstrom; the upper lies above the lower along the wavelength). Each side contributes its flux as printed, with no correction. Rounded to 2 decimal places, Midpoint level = 7.50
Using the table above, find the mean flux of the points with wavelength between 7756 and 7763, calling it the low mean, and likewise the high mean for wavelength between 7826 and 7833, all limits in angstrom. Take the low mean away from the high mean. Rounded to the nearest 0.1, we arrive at -0.3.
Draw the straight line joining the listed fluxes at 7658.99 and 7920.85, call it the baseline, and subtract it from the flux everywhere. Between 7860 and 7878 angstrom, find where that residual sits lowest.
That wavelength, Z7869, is 7868.13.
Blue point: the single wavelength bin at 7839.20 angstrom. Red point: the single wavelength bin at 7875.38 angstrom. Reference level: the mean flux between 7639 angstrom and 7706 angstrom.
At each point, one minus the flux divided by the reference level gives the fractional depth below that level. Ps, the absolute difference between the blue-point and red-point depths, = 0.04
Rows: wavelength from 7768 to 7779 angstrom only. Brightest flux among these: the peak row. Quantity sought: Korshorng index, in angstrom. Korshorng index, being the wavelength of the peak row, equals 7778.07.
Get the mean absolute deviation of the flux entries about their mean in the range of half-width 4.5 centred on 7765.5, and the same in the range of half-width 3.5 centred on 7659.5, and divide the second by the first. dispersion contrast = 1.3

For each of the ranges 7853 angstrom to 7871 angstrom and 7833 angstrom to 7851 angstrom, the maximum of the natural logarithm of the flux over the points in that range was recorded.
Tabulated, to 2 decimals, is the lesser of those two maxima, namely 2.11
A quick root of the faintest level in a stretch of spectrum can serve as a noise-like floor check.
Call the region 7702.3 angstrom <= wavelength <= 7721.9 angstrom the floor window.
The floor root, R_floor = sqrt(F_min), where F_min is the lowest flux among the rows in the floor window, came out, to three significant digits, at 2.63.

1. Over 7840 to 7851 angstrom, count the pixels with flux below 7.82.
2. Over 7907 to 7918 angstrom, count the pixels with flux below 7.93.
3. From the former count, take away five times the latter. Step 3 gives -17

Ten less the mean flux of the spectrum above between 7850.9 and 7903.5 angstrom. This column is 2.25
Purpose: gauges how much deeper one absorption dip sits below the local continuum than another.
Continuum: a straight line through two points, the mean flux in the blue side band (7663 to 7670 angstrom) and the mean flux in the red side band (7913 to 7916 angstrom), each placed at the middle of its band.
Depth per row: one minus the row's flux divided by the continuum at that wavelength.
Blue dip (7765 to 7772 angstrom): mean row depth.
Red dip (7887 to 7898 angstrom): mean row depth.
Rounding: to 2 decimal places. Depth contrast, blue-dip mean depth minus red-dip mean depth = 0.00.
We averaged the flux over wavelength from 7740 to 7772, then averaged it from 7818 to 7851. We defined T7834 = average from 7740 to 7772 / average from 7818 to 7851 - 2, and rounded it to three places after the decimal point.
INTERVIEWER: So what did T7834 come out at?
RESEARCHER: -1.009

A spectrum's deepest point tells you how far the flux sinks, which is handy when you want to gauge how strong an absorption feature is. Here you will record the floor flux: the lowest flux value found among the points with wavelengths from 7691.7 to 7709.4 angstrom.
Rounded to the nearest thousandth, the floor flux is 6.623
